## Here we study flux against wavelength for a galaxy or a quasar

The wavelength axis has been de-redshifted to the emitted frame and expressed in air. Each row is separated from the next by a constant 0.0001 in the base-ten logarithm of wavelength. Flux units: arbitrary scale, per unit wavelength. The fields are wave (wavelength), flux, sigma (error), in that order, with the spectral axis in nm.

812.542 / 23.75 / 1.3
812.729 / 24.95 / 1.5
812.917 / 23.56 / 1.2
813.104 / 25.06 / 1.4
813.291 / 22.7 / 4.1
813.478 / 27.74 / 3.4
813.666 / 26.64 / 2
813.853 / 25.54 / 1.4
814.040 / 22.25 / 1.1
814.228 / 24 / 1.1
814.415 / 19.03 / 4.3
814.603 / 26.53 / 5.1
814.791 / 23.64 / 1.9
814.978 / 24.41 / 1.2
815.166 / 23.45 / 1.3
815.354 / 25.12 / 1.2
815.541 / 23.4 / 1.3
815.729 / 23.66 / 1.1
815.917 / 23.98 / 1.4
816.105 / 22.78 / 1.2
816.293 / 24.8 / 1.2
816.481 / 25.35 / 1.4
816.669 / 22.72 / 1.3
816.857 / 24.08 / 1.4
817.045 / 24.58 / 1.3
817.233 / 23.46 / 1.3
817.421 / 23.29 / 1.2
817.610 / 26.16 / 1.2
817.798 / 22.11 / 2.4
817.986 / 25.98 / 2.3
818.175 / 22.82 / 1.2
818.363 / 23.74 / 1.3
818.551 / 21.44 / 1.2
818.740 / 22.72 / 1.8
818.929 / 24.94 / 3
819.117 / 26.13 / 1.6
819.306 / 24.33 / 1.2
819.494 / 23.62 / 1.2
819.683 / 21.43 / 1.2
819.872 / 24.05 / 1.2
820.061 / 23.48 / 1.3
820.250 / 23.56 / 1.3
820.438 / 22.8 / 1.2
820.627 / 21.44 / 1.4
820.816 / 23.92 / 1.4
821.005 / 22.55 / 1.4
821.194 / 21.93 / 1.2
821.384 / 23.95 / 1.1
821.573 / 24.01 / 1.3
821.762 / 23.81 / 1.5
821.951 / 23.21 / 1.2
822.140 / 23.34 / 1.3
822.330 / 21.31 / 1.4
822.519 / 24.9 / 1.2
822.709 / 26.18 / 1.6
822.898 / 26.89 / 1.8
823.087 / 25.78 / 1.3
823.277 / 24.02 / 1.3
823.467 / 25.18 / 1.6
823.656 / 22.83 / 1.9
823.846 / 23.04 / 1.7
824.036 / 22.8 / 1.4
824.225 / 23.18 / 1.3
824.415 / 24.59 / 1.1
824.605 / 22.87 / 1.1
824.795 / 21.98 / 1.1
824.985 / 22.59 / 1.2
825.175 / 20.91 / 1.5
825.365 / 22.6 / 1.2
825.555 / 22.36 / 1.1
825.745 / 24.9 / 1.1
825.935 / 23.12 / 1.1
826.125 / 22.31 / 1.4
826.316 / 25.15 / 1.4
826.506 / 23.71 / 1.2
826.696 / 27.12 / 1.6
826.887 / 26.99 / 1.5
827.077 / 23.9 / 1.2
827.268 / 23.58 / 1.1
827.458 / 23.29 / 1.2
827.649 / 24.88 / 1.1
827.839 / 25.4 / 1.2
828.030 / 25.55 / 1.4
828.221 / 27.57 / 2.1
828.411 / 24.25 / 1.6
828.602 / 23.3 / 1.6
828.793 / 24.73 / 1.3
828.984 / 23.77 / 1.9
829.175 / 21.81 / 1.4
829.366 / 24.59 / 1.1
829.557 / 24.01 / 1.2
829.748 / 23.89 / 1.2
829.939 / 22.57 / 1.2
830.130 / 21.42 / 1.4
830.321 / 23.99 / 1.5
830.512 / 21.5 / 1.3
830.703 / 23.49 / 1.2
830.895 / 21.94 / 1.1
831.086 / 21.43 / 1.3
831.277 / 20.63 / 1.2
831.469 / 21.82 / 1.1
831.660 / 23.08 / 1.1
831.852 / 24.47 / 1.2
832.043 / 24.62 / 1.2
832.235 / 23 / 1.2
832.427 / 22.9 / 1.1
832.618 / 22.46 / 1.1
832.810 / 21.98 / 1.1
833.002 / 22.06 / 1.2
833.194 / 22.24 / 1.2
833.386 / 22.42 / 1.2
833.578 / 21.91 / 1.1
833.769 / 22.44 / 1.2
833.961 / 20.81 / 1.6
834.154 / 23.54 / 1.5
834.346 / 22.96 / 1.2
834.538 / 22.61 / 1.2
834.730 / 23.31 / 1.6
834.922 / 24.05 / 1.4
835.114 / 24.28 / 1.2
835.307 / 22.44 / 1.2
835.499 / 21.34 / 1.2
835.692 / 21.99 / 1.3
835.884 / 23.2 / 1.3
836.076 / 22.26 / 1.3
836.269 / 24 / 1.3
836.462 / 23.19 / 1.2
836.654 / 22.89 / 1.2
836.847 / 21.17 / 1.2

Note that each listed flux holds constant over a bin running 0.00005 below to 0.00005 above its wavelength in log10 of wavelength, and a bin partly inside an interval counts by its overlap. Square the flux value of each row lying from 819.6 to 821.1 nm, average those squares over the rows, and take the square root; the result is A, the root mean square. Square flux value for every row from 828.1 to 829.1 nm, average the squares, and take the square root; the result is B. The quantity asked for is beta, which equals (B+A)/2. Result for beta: 23.8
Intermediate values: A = 22.9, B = 24.8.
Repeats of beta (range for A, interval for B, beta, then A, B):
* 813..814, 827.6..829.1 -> 25.3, 25.6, 25.0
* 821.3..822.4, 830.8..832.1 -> 23.0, 23.3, 22.6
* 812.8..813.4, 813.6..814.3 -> 24.2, 23.8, 24.7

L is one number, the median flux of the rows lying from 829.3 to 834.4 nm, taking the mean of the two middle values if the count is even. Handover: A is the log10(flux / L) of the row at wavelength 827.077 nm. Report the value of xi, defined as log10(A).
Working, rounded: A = 0.027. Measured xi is -1.57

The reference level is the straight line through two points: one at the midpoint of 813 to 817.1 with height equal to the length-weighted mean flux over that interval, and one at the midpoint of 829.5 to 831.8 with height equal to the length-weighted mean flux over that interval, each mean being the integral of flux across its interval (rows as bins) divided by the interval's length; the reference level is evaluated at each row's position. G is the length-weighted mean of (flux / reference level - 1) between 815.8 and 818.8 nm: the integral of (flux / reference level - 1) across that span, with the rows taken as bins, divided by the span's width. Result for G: -0.006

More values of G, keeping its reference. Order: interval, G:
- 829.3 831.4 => 0.005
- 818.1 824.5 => 0.007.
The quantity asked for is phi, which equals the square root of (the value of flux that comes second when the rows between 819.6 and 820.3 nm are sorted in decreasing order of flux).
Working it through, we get 4.85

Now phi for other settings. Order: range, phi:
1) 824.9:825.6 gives 4.75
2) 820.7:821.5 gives 4.89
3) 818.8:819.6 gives 4.99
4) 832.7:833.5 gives 4.72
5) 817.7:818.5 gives 4.87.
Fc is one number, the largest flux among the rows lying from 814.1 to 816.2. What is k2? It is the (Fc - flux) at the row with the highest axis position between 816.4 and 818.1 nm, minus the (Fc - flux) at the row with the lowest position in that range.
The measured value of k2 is -1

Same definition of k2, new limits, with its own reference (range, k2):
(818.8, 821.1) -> 2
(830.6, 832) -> -1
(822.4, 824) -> 2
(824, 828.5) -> -1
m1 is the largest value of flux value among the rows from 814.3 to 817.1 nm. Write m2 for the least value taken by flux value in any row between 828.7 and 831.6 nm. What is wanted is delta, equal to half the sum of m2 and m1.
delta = 23.6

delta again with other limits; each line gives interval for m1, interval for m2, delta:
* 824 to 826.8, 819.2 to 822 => 24.3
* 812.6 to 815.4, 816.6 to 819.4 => 24.6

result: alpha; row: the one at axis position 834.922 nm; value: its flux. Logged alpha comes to 24.05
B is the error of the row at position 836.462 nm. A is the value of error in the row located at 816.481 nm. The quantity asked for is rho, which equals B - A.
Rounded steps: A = 1.4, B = 1.2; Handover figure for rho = -0.2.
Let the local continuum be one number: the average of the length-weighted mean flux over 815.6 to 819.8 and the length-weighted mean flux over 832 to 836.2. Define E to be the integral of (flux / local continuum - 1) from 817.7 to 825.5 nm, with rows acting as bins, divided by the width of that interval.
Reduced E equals 0.01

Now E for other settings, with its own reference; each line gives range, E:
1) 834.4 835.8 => -0.02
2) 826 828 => 0.06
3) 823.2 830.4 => 0.02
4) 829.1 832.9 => -0.02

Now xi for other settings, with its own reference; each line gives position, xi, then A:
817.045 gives -1.41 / 0.039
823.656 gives -2.15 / 0.007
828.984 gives -1.61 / 0.025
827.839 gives -1.27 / 0.053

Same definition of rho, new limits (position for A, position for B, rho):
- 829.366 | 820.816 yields 0.3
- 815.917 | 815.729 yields -0.3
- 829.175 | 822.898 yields 0.4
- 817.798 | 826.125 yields -1.0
